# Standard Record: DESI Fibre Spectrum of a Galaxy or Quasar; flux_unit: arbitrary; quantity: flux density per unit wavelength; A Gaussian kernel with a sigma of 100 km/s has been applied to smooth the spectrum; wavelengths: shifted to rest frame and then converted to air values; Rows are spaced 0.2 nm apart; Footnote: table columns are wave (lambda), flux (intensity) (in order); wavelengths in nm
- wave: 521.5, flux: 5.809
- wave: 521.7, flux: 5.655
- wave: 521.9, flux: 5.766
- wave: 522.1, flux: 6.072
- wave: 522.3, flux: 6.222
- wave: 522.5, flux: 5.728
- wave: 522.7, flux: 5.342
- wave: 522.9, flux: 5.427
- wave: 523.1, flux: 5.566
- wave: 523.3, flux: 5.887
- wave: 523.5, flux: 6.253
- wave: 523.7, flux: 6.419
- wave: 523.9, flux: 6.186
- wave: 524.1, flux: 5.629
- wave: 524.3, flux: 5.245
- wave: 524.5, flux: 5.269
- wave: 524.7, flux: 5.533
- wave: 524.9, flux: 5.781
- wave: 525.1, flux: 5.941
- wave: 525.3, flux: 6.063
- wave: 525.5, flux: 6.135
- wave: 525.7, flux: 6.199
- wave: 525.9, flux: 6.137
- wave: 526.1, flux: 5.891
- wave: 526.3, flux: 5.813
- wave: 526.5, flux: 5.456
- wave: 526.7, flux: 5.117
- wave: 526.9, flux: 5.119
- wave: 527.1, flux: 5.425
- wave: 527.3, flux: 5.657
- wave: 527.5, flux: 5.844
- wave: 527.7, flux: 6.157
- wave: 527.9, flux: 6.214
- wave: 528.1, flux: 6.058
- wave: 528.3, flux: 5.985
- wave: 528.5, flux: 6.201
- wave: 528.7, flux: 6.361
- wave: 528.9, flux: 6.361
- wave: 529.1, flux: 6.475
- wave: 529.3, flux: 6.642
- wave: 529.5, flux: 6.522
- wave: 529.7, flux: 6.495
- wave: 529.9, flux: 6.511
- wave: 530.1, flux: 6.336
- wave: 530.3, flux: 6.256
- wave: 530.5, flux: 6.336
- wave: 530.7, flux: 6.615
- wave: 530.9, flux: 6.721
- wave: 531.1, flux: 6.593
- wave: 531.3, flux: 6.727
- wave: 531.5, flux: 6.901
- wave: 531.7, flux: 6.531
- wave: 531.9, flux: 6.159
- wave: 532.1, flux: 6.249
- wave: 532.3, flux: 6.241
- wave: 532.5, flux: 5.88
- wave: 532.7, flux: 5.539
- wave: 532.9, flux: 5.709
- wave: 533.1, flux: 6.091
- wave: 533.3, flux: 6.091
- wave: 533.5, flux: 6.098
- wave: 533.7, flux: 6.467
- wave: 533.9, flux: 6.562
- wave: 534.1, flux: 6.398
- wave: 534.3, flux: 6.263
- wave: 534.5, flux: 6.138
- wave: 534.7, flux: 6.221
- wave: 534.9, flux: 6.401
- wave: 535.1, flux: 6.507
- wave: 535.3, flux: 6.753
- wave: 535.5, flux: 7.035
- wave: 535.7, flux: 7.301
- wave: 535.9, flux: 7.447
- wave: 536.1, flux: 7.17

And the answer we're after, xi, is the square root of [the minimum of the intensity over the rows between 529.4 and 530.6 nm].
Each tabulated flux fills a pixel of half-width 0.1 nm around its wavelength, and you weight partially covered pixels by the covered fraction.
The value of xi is 2.50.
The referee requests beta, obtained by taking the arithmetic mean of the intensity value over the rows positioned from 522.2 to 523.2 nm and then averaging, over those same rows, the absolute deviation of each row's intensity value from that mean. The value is 0.25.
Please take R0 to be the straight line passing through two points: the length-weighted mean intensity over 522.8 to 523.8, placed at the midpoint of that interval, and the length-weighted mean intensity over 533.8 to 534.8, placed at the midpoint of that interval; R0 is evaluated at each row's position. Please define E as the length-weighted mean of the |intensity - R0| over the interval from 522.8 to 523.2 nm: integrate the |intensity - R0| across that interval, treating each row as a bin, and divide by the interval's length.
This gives 0.40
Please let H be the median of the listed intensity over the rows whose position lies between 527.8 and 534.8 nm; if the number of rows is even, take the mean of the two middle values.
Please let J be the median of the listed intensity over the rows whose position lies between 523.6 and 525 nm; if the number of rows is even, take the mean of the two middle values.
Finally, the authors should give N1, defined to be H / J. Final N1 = 1.13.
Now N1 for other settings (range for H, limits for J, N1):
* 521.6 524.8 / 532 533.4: 0.93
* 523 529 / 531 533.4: 0.95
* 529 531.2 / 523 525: 1.14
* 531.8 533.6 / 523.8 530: 1.01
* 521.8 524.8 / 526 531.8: 0.90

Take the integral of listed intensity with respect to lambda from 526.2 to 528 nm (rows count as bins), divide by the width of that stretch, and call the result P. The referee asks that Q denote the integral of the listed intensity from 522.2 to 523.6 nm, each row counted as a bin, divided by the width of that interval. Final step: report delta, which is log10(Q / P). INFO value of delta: 0.010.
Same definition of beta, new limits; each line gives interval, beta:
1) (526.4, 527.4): 0.19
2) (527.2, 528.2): 0.19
